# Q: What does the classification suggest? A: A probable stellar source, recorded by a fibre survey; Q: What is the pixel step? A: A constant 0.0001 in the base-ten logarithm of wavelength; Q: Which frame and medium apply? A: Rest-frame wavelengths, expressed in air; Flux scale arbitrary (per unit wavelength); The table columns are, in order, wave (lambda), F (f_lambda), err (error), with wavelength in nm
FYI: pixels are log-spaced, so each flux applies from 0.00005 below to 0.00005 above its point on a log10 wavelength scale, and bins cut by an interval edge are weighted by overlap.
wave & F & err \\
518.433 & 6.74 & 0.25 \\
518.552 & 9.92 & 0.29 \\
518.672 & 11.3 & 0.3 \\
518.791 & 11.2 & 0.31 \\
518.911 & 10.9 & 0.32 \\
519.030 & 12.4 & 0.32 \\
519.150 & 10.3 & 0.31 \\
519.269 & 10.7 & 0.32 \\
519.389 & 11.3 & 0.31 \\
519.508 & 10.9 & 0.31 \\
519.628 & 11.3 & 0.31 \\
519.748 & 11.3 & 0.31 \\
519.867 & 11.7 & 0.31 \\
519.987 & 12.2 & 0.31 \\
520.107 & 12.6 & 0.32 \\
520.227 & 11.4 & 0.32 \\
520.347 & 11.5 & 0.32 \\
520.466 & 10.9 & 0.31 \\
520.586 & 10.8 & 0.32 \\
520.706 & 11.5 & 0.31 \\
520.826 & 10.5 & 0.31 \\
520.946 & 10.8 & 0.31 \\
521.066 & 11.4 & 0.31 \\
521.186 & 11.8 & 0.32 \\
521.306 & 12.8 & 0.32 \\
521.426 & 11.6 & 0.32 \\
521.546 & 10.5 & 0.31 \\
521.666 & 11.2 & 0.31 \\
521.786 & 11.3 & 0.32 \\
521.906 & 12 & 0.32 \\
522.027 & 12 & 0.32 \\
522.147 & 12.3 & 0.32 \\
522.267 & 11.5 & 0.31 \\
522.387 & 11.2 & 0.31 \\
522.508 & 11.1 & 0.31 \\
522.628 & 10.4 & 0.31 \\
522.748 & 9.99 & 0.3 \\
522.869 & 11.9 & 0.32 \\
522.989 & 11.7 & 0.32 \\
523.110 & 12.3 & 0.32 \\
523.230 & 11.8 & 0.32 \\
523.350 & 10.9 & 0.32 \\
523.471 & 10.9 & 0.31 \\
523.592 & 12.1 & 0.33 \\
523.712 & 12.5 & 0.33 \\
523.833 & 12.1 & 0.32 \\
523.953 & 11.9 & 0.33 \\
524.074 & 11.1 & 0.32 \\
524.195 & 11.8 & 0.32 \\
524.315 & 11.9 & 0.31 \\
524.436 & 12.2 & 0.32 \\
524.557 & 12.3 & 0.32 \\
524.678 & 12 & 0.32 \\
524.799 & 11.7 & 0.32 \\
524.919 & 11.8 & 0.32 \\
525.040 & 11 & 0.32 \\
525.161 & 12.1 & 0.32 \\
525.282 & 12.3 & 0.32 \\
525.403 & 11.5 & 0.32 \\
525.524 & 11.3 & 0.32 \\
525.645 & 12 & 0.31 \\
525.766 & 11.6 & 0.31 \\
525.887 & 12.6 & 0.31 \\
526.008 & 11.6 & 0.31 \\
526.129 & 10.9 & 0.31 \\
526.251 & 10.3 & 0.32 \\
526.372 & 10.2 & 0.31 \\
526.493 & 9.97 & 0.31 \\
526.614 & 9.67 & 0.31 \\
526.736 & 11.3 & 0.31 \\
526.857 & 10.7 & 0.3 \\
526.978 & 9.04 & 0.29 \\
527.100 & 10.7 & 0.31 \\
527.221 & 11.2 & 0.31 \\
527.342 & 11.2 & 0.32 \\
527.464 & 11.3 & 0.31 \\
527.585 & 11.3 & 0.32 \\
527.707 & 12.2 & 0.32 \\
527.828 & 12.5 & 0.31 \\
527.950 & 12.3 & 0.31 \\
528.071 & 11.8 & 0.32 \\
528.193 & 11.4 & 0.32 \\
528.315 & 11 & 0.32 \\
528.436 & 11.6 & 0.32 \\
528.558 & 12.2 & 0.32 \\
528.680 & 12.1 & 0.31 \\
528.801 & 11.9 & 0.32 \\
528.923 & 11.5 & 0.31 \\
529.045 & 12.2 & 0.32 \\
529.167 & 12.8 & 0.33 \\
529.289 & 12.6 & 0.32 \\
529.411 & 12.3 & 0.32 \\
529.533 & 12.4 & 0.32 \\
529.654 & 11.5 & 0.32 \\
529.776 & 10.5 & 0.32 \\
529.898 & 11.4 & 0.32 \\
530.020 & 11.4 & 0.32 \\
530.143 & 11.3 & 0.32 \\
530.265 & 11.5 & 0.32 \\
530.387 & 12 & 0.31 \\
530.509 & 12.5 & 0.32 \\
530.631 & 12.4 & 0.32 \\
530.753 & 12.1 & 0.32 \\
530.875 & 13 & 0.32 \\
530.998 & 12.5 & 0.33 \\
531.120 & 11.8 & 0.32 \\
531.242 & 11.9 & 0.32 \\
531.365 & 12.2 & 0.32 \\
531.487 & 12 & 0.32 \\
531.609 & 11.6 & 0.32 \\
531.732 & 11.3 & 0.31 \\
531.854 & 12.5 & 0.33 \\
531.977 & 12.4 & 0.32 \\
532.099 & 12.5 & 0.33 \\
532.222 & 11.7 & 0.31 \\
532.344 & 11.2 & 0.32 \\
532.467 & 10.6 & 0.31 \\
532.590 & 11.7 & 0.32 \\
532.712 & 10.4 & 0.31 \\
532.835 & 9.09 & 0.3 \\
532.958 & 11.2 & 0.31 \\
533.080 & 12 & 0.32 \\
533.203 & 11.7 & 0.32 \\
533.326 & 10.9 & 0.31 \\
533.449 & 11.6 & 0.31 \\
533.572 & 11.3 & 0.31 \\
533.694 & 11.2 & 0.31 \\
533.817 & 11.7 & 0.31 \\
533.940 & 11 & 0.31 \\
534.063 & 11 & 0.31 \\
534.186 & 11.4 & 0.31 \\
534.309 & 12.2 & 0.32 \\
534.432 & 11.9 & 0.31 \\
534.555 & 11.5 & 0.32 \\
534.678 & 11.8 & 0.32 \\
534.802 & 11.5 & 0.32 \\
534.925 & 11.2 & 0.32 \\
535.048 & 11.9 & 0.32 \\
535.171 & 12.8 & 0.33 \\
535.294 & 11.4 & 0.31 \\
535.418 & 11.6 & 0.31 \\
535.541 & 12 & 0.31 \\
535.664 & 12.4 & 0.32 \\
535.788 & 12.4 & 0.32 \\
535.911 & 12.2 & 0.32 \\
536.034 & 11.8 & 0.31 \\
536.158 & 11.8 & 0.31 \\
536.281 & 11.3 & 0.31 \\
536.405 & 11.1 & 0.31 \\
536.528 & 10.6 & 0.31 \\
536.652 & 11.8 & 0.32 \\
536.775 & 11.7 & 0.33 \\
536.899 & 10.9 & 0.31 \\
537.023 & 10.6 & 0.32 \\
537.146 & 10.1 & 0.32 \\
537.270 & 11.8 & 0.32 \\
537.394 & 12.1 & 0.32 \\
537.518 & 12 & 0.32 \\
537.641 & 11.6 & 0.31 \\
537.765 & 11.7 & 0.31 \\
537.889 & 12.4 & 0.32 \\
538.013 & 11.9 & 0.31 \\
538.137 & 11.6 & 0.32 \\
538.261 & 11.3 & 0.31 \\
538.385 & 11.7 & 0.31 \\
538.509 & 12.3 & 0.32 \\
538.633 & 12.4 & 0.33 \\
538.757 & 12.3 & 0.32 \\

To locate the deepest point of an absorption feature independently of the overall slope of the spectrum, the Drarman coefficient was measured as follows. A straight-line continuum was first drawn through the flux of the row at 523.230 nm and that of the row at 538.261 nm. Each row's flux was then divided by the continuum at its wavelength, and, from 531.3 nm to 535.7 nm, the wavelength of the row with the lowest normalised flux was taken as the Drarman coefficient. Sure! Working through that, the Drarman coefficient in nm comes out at 532.835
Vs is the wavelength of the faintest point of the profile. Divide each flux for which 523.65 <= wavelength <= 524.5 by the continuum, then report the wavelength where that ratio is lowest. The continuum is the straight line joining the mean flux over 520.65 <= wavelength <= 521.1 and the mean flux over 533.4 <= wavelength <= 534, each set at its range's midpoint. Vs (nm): 524.074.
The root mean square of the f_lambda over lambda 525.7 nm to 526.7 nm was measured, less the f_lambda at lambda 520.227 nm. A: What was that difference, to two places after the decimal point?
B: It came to -0.50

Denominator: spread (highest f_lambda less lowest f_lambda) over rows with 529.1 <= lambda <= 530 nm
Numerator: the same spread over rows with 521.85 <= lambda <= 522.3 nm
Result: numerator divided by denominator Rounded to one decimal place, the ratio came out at 0.3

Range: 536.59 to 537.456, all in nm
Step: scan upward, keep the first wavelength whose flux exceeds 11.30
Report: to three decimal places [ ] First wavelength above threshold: 536.652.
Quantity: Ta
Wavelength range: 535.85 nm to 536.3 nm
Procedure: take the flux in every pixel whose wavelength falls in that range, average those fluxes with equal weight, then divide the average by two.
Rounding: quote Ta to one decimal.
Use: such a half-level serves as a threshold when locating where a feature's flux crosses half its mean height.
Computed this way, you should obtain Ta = 5.9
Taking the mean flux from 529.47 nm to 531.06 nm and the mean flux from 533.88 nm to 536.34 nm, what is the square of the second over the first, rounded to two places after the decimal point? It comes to 0.98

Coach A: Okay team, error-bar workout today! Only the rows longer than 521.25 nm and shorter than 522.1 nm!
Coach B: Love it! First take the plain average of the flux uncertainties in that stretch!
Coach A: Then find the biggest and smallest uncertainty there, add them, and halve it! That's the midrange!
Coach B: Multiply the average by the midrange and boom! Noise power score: 0.0999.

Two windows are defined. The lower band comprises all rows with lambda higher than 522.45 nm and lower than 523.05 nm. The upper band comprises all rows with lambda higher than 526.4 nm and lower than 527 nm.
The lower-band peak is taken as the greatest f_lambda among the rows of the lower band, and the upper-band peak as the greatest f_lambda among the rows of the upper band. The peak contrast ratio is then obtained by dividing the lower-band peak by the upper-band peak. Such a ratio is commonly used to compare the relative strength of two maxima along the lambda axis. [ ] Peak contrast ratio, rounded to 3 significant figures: 1.05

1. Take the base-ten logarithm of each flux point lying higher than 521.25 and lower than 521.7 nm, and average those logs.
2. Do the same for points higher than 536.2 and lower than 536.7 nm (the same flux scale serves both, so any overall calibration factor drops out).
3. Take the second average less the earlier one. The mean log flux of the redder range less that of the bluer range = -0.012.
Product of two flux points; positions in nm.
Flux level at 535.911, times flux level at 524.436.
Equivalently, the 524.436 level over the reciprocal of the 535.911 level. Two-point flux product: 149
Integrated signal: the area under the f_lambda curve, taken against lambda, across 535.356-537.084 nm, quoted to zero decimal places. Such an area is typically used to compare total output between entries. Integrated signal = 20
